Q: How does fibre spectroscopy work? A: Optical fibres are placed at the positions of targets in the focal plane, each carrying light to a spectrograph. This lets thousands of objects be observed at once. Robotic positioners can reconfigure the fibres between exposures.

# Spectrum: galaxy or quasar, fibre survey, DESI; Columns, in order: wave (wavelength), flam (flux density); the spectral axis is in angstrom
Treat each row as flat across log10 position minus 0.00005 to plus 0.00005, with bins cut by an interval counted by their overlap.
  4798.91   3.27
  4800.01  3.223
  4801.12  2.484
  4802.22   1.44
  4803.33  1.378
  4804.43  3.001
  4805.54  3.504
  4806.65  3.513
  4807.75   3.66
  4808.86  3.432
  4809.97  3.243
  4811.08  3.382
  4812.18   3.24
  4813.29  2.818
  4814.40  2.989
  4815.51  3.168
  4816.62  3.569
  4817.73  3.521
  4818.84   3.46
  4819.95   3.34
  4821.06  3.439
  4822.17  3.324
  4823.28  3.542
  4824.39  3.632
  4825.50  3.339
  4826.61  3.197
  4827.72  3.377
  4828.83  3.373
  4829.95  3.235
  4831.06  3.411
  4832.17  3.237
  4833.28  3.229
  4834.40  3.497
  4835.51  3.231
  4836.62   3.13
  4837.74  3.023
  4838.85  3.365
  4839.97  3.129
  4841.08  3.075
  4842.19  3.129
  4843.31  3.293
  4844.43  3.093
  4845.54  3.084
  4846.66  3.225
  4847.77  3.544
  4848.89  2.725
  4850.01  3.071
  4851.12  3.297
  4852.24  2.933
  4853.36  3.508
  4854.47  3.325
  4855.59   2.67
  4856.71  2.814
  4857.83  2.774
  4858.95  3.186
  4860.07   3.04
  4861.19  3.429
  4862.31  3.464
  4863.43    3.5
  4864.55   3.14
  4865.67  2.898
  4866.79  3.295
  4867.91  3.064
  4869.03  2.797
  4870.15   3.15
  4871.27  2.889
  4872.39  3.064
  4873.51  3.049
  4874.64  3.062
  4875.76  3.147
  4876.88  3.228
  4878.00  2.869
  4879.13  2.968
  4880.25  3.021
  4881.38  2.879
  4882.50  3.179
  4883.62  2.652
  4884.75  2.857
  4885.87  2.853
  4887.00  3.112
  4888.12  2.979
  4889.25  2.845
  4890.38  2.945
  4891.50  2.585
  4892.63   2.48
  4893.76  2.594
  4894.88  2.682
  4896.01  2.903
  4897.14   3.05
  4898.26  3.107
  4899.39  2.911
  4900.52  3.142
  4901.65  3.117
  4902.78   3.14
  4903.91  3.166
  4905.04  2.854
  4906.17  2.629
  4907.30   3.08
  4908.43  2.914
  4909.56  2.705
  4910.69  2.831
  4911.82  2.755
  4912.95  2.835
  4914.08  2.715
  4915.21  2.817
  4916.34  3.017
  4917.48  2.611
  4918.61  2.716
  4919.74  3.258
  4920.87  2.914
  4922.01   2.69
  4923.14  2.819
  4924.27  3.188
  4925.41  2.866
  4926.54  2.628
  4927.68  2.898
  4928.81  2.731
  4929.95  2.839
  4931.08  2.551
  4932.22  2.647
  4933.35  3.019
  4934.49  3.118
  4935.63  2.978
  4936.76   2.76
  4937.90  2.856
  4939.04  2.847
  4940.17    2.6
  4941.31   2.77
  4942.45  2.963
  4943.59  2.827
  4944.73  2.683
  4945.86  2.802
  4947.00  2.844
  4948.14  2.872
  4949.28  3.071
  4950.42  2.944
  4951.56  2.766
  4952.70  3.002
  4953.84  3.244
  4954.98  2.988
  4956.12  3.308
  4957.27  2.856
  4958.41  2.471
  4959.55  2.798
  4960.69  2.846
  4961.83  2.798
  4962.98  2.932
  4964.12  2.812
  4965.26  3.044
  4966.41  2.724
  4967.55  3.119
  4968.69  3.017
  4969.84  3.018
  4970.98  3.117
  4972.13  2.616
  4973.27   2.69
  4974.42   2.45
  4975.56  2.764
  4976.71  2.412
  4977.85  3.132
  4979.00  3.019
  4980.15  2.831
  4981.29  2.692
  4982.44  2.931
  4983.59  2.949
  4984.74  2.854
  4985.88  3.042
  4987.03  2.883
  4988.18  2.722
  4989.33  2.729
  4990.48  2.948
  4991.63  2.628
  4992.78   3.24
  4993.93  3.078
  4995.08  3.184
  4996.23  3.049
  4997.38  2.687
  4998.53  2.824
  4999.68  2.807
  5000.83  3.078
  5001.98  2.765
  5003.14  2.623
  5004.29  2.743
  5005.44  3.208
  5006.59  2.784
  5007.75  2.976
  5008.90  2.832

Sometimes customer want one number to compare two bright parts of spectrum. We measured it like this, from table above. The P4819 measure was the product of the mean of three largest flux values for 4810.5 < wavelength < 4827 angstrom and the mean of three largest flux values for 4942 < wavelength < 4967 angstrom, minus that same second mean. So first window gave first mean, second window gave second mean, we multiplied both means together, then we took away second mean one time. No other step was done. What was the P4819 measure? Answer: 8.3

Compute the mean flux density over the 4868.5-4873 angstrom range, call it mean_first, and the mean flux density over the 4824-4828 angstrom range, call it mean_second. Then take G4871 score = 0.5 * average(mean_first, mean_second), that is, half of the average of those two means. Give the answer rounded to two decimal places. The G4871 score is 1.59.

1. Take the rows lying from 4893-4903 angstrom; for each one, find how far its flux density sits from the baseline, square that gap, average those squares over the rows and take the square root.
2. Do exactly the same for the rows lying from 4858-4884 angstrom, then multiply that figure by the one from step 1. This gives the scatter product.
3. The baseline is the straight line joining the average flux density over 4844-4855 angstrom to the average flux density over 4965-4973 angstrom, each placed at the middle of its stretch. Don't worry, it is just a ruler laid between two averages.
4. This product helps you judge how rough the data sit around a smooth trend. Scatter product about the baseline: 0.048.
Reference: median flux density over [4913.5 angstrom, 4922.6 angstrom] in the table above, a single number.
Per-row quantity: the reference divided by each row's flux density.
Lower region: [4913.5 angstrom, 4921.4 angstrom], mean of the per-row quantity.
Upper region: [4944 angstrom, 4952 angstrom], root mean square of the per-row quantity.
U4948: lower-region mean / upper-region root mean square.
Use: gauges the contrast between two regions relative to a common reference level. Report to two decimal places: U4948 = 1.00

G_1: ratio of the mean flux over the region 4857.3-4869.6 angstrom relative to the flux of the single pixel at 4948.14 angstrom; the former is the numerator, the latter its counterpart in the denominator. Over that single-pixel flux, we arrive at 1.095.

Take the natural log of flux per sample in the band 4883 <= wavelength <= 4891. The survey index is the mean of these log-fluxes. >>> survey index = 1.061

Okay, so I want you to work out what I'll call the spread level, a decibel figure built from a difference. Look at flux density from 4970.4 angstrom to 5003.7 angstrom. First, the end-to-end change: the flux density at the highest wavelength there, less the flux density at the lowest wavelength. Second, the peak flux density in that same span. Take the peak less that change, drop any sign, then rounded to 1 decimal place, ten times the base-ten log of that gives 5.7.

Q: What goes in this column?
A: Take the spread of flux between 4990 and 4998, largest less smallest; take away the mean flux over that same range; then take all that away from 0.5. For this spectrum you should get 2.86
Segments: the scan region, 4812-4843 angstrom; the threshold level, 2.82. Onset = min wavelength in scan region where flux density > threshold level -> 4812.18 angstrom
